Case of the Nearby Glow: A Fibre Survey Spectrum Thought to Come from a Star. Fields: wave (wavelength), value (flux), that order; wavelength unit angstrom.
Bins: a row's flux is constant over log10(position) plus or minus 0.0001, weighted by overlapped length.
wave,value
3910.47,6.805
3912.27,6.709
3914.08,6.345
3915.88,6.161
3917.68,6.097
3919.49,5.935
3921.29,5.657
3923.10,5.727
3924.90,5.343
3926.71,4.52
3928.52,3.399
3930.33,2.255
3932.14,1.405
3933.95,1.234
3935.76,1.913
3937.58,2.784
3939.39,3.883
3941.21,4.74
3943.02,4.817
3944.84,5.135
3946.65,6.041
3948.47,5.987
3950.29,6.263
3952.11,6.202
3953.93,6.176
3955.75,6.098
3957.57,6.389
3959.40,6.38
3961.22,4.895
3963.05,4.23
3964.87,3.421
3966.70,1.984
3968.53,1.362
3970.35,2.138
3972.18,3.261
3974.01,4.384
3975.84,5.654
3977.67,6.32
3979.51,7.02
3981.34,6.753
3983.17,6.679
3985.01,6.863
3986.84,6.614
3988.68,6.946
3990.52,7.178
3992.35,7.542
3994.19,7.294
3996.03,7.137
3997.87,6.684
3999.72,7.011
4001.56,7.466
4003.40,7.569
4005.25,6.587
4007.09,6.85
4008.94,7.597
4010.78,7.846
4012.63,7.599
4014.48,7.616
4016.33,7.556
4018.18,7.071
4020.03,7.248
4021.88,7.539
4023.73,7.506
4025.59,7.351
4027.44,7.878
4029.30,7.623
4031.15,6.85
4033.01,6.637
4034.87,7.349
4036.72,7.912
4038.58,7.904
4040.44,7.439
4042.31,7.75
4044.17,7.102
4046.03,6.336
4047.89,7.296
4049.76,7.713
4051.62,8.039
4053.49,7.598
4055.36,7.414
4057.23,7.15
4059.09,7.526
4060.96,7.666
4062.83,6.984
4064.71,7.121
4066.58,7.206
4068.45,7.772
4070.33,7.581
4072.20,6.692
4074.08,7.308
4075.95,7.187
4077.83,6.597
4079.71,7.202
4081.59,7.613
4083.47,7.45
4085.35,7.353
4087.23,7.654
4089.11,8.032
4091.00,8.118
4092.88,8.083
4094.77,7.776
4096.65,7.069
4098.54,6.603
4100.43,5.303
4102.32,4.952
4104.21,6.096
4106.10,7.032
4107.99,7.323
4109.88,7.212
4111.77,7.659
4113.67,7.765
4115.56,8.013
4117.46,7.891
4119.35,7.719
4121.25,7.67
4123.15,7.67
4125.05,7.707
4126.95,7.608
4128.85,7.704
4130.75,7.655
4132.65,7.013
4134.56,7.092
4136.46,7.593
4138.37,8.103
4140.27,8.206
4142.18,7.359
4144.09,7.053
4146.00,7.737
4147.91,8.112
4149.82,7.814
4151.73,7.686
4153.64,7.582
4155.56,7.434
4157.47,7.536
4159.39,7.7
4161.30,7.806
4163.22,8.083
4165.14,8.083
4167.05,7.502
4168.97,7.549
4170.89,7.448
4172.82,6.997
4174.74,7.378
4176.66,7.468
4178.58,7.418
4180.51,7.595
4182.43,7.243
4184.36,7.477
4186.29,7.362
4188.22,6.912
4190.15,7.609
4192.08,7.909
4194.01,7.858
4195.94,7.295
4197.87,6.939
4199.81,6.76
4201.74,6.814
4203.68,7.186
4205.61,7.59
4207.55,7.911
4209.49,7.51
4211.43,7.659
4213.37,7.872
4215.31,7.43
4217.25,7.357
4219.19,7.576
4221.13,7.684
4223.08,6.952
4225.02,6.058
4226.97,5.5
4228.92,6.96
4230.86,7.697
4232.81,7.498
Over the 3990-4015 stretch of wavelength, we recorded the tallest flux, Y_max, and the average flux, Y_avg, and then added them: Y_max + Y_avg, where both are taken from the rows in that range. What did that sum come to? 15.13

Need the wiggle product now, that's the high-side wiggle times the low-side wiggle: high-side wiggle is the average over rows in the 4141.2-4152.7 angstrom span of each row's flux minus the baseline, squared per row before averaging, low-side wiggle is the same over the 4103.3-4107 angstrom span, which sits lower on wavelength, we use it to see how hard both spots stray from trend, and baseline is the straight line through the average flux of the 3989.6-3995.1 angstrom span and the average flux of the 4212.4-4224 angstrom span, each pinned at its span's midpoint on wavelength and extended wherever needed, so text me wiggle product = 0.14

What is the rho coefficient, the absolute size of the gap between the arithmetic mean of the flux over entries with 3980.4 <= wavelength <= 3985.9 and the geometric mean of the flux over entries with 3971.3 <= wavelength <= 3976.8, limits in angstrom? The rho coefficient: 2.4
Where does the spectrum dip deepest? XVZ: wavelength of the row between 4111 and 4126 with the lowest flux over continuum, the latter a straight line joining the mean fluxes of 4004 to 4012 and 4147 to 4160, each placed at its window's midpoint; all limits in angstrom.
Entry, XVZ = 4123.15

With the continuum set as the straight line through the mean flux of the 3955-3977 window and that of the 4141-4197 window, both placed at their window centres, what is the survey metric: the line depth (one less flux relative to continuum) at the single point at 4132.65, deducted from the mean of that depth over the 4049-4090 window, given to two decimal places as -0.25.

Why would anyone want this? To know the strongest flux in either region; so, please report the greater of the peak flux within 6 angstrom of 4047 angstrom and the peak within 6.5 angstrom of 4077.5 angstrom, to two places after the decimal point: 8.04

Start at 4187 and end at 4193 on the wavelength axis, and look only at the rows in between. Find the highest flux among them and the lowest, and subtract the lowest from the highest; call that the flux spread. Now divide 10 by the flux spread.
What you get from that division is 10.0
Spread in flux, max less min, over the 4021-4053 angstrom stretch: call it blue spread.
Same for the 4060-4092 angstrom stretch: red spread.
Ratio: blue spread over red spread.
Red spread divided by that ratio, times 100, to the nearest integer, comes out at 136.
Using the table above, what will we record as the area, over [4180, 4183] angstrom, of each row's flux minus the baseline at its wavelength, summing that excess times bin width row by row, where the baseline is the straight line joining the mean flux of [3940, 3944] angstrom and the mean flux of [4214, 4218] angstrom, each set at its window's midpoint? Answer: 1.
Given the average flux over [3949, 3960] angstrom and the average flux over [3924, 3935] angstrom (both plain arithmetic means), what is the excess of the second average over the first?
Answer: -3.2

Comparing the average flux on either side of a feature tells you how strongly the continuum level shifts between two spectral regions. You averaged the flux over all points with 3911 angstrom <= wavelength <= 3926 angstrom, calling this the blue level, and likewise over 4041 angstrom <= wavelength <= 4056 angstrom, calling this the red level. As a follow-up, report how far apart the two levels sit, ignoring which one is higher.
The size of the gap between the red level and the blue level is 1.4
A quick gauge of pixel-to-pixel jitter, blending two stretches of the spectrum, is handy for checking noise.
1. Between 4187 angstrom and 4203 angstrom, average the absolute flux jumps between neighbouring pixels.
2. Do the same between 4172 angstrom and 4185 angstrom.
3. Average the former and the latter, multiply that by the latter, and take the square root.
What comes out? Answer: 0.24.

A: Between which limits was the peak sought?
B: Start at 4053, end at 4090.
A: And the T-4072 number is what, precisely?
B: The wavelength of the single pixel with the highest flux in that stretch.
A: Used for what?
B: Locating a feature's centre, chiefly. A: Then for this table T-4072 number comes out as 4089.11 angstrom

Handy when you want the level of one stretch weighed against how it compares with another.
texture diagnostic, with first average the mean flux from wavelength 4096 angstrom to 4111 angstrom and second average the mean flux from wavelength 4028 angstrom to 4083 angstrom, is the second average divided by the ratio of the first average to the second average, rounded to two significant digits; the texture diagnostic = 8.3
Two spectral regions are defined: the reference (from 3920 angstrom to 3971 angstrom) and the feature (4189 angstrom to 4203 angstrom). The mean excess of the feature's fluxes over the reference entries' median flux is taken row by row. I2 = 3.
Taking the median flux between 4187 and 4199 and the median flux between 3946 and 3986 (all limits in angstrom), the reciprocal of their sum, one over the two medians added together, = 0.0740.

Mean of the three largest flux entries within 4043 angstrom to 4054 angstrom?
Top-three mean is 7.78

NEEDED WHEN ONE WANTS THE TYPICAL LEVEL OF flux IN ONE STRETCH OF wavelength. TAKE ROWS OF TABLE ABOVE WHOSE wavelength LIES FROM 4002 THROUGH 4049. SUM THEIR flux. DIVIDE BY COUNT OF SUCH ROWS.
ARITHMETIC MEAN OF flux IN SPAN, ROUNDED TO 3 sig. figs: 7.36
